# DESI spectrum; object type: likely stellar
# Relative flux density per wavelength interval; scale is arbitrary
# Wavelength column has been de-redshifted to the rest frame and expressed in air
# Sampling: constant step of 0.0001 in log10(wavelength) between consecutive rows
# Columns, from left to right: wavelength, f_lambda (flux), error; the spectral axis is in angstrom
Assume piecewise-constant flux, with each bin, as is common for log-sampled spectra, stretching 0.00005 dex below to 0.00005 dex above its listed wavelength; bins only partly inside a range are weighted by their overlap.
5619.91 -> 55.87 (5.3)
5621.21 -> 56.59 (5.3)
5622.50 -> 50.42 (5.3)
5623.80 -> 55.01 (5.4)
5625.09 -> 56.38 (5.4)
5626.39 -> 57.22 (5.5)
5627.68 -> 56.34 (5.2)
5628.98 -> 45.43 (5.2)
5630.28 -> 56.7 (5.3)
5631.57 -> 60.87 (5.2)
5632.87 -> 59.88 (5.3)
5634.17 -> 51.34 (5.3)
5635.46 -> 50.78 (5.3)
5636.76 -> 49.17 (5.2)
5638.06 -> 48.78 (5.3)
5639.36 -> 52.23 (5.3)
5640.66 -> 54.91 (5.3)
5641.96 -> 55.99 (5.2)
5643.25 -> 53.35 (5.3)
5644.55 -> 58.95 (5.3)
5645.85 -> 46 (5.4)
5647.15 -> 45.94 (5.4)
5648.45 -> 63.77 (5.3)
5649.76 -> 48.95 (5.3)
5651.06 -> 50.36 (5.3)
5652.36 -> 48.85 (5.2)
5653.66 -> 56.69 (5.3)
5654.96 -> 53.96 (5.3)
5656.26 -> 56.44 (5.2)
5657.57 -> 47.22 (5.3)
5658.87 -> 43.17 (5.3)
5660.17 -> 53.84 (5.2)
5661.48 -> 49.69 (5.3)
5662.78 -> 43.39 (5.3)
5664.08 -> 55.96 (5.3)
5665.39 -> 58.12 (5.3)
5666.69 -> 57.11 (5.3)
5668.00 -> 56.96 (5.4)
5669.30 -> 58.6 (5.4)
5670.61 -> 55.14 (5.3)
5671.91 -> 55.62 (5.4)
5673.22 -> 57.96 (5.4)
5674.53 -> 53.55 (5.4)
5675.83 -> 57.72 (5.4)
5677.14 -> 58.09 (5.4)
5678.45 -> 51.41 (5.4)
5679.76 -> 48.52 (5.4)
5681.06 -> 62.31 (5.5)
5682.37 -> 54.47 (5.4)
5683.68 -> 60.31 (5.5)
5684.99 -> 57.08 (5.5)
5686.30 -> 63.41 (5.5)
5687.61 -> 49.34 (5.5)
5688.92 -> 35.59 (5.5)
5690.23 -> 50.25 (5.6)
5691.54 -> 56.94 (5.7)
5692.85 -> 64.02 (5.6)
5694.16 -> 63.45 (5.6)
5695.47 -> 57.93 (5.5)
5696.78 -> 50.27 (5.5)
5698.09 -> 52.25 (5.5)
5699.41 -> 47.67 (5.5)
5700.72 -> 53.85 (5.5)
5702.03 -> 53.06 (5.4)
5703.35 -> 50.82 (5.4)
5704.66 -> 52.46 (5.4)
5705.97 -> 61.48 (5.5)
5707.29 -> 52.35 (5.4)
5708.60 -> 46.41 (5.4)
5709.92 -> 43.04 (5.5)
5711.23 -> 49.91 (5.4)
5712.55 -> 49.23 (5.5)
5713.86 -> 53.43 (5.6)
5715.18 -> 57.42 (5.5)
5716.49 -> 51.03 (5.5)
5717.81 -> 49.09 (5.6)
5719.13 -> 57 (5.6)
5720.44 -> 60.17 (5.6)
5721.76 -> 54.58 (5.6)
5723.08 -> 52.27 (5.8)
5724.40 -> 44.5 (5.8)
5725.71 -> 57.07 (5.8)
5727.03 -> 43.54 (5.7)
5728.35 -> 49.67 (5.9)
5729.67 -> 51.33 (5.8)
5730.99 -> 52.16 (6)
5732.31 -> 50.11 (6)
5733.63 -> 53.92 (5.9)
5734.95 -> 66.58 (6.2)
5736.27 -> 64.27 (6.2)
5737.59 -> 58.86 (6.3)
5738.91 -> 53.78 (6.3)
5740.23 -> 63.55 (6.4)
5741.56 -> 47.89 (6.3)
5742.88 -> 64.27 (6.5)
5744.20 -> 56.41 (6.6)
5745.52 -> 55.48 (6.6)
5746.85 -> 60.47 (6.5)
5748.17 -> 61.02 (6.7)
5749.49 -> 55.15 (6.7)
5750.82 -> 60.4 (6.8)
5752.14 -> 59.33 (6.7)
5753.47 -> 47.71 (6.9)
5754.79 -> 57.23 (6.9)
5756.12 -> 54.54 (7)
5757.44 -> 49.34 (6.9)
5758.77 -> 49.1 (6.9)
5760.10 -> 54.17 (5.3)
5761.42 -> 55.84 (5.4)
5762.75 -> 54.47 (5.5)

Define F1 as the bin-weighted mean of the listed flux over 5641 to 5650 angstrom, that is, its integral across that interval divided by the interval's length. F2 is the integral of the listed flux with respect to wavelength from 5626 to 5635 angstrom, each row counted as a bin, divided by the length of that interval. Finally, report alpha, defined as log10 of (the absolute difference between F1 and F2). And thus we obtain 0.25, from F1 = 53.5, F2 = 55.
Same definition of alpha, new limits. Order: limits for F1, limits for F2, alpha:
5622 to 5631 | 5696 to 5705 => 0.40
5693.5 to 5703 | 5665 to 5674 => 0.48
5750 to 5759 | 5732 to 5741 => 0.68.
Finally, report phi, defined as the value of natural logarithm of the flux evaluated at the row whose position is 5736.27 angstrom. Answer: 4.16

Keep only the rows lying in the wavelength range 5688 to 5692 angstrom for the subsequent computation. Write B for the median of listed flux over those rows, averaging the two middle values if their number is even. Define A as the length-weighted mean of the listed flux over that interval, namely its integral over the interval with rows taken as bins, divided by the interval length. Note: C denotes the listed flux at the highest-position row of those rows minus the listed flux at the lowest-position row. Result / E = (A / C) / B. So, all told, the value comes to 0.04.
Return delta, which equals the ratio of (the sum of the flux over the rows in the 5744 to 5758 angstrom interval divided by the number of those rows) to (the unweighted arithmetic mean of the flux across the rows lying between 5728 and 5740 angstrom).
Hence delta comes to 1.01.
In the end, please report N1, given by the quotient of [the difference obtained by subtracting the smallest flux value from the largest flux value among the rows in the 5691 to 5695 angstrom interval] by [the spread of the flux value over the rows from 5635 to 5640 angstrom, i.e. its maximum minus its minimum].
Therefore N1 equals 2.1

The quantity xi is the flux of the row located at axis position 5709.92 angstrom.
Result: 43.04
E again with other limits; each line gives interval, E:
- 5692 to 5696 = -0.16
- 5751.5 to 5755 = -0.45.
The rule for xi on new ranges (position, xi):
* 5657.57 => 47.22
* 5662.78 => 43.39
